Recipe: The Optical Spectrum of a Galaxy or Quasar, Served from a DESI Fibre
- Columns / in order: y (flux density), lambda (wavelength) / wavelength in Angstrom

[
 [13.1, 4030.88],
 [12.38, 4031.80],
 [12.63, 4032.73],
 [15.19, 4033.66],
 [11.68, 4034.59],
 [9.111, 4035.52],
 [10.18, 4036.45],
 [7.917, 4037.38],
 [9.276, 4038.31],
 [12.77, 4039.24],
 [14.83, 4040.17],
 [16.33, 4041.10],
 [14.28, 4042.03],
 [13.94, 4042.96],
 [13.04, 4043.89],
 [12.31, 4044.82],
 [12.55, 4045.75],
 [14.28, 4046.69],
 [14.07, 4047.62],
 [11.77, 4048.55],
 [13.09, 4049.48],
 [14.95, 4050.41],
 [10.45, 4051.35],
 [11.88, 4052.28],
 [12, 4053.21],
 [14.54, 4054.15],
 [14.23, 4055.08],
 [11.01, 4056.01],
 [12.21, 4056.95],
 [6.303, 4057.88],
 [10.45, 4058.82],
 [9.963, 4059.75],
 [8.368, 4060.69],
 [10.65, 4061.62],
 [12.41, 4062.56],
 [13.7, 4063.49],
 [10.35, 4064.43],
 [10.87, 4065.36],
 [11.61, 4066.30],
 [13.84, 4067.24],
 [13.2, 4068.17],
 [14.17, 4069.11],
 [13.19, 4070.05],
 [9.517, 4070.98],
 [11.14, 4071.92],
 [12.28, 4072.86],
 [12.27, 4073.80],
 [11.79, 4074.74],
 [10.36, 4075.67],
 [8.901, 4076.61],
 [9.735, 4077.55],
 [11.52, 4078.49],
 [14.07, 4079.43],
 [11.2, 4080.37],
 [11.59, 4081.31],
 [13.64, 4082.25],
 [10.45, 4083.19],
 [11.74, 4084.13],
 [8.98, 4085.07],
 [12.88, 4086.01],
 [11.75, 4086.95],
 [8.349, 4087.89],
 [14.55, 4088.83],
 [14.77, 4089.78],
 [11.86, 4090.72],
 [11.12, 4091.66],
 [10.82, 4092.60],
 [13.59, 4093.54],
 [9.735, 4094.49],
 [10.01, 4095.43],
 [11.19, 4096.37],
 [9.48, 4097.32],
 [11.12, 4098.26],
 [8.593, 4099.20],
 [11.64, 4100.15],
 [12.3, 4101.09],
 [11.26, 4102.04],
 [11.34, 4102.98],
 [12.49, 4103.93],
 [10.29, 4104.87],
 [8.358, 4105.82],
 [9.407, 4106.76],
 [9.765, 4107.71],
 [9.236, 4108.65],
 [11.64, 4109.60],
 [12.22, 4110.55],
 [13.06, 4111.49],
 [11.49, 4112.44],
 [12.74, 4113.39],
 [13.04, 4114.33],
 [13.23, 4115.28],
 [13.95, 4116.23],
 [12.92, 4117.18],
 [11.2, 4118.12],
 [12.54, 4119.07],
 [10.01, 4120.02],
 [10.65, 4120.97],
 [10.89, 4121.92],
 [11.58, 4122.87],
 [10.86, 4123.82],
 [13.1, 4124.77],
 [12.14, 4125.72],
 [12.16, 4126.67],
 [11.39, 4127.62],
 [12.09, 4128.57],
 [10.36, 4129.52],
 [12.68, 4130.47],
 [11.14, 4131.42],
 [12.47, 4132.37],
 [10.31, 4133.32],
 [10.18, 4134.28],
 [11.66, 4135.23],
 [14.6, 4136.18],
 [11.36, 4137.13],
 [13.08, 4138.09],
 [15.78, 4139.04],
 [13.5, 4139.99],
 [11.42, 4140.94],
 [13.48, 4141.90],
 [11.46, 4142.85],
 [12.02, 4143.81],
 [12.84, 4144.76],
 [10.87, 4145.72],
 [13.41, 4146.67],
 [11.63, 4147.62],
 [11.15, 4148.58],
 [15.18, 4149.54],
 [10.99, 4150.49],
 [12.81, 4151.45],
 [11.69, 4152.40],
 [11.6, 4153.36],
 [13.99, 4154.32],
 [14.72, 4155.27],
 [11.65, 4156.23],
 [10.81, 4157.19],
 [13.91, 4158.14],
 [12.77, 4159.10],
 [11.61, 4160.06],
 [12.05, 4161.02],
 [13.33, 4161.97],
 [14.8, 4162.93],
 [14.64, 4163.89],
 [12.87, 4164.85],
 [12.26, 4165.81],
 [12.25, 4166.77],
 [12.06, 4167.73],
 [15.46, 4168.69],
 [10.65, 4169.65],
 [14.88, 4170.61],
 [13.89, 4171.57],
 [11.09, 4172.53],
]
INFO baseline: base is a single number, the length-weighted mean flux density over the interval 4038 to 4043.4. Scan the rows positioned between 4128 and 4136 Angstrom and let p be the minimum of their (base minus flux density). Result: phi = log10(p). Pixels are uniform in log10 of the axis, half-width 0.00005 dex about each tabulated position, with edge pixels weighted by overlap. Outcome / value 0.01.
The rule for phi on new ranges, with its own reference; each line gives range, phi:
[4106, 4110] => 0.31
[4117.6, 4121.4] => 0.06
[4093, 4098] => -0.97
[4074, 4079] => 0.28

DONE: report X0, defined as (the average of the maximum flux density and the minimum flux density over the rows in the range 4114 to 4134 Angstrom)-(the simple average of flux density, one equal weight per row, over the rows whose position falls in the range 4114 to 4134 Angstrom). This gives 0.1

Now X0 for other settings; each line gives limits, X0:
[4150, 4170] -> 0.3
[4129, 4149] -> 0.8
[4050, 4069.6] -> -1.1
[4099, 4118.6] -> -0.3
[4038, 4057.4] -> -0.2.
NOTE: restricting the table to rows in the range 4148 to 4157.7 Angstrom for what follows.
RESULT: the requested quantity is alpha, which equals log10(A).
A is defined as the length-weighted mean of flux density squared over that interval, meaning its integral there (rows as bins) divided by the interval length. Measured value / 2.20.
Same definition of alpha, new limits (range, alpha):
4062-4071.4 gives 2.19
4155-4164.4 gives 2.23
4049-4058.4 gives 2.18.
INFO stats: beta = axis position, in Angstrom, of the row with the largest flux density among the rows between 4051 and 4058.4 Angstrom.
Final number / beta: 4054.15 Angstrom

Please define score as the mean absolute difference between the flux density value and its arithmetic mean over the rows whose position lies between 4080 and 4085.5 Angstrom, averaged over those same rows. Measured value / 1.06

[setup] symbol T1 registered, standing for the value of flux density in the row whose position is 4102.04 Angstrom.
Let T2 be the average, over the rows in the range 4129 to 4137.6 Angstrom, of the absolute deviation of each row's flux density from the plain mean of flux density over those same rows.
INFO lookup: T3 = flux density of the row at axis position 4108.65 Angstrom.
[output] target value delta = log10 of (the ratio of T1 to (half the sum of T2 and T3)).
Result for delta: 0.34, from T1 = 11.26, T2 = 1.08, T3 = 9.236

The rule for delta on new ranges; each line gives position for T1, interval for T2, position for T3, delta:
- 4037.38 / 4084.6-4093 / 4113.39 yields 0.04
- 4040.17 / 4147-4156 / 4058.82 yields 0.40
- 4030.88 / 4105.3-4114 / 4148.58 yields 0.32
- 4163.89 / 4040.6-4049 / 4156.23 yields 0.36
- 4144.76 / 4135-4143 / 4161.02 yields 0.28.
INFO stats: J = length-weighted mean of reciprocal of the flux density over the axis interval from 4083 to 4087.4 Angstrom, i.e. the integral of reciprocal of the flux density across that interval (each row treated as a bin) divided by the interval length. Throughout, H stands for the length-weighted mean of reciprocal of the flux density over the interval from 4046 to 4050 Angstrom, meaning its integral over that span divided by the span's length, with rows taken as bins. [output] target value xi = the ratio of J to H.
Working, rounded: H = 0.076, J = 0.091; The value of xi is 1.20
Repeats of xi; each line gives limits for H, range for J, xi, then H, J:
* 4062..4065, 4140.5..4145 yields 0.98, 0.084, 0.082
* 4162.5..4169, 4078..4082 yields 1.10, 0.075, 0.083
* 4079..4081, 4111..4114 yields 1.00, 0.081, 0.081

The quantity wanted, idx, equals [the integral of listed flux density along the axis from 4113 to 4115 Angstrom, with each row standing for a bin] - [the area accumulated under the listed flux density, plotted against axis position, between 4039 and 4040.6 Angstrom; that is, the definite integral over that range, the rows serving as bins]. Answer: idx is 3.6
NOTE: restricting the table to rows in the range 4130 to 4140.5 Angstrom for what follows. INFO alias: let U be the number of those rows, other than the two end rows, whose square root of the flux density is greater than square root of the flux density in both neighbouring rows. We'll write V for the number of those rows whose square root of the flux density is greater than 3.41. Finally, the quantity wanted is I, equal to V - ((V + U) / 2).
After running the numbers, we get 2.0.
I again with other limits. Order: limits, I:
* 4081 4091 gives 1.5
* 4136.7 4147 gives 2.0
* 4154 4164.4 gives 3.0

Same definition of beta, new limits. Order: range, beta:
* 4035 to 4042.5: 4041.10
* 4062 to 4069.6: 4069.11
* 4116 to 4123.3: 4116.23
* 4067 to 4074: 4069.11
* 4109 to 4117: 4116.23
